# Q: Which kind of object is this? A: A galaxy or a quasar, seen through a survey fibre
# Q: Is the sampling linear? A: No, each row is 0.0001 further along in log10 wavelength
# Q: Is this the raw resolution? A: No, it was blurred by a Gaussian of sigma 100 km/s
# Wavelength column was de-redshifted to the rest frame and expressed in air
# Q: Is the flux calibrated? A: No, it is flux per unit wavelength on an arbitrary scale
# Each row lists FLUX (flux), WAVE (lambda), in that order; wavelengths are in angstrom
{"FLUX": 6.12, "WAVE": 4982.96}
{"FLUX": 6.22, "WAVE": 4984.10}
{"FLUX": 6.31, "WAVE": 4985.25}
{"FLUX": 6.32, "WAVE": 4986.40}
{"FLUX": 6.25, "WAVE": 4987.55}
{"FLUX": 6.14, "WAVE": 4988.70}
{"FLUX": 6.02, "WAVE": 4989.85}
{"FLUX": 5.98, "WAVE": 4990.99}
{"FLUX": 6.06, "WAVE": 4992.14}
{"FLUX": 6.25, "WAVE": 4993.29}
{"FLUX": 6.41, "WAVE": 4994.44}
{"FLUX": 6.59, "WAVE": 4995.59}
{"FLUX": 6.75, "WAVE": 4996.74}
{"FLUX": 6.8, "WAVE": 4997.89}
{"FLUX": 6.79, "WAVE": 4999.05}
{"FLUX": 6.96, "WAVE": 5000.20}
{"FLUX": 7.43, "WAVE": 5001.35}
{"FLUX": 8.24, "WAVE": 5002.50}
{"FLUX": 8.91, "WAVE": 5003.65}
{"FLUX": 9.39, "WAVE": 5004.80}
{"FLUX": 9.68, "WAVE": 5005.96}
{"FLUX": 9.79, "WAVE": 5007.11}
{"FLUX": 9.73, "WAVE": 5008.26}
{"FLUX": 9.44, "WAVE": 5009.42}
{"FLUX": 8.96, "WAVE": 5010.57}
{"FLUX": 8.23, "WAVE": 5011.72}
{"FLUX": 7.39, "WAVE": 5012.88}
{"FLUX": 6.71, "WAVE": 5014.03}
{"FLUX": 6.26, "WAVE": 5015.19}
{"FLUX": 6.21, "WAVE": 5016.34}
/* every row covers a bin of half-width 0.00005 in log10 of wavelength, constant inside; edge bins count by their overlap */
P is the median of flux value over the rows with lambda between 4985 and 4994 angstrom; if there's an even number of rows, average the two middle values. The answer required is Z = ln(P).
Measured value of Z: 1.82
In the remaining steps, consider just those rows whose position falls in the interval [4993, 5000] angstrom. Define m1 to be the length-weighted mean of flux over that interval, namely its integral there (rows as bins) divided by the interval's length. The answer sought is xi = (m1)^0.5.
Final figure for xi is 2.6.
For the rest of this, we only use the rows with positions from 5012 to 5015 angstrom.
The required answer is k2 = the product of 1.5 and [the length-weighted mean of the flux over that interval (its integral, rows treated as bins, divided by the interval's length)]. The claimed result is 10.6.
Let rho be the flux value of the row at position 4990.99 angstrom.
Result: 5.98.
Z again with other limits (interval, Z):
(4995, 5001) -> 1.92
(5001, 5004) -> 2.11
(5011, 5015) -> 2.00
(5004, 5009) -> 2.27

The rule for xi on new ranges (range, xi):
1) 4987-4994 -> 2.5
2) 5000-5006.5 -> 2.9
